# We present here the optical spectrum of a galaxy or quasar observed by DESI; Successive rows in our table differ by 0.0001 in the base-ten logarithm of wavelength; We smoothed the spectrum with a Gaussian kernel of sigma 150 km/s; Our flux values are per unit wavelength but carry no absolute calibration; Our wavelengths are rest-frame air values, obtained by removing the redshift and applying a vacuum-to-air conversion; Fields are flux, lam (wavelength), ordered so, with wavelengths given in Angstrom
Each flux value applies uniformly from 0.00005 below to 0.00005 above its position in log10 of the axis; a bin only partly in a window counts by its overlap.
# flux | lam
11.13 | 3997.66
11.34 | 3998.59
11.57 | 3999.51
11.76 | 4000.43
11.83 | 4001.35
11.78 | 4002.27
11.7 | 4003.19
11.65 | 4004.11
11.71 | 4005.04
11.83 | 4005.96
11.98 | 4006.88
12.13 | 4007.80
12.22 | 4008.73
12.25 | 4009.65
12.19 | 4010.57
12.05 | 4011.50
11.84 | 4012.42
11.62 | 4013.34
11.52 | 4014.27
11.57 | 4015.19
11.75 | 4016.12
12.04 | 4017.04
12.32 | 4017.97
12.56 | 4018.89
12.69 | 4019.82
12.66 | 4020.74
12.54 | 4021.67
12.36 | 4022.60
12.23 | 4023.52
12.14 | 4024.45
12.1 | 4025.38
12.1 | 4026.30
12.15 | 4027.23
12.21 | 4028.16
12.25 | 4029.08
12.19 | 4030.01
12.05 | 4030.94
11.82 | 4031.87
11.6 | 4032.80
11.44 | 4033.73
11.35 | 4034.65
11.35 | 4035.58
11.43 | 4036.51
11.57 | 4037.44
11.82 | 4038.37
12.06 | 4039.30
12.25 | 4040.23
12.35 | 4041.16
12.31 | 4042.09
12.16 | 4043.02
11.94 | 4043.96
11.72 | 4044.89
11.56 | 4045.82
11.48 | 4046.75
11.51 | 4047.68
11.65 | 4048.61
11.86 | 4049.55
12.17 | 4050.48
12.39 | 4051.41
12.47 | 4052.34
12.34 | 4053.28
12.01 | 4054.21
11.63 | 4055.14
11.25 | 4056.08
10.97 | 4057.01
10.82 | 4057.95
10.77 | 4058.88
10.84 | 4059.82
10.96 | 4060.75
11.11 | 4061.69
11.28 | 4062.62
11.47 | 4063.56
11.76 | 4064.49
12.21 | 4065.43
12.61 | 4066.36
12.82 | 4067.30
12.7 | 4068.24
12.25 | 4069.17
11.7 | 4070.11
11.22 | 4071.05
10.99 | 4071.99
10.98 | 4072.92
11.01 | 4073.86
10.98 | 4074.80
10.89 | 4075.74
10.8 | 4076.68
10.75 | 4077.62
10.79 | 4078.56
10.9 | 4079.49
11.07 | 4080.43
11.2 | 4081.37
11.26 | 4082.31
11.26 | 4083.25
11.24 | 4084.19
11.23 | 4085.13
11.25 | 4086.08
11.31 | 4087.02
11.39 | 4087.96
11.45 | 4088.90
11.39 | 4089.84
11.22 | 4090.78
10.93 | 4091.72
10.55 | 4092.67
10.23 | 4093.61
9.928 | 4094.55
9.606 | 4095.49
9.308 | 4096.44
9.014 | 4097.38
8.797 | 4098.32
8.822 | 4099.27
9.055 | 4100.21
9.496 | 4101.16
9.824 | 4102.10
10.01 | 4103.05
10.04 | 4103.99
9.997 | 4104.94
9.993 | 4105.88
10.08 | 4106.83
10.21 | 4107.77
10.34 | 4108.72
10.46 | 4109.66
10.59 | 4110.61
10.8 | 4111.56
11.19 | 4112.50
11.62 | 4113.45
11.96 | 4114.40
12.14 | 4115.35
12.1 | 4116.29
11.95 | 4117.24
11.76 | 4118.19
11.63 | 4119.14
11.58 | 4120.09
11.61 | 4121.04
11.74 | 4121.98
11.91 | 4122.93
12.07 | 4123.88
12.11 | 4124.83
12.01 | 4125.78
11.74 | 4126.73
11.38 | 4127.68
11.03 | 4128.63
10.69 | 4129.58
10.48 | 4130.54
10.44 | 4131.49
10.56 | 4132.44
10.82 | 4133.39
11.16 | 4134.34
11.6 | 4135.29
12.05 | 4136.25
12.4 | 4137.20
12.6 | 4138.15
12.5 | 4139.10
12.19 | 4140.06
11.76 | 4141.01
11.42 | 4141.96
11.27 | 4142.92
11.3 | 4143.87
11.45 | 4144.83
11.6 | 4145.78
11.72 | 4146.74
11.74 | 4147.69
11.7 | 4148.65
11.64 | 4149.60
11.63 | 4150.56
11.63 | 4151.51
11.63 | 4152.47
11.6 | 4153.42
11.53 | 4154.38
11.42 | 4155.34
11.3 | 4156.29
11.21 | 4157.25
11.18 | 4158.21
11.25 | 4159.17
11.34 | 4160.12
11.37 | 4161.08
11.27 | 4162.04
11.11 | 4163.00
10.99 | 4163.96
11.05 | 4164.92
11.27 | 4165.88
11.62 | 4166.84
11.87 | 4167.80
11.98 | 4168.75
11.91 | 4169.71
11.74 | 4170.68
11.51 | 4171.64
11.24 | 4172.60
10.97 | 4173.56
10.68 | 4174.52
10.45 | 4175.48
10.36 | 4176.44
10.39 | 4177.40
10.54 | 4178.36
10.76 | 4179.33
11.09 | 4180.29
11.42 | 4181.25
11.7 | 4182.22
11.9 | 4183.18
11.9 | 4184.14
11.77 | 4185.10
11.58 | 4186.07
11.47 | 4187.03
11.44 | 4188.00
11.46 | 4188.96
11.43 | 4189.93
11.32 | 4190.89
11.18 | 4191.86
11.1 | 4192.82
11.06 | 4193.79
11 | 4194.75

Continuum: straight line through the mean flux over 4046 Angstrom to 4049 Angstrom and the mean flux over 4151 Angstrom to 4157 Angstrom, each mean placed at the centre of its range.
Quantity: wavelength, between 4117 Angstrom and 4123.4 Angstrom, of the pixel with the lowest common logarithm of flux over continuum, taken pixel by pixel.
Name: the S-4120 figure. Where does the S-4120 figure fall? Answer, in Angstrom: 4120.09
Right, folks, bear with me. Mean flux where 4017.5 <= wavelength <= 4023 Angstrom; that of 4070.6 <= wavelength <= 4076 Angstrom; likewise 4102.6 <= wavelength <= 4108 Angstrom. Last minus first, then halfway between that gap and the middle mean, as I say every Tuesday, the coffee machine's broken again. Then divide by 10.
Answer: 0.43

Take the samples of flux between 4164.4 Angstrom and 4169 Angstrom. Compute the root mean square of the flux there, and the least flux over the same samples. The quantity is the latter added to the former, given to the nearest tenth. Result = 22.6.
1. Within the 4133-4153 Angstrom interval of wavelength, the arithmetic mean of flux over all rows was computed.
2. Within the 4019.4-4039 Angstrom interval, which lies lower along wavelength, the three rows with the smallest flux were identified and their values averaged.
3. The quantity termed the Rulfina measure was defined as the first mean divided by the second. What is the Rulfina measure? 1.03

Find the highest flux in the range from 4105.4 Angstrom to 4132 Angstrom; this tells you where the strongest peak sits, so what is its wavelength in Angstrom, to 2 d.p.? 4115.35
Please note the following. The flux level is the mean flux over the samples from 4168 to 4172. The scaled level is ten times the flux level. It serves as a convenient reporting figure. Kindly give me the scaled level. 118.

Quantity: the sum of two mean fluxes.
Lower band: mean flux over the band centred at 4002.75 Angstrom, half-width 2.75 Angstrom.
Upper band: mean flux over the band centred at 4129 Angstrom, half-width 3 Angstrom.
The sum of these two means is 22.7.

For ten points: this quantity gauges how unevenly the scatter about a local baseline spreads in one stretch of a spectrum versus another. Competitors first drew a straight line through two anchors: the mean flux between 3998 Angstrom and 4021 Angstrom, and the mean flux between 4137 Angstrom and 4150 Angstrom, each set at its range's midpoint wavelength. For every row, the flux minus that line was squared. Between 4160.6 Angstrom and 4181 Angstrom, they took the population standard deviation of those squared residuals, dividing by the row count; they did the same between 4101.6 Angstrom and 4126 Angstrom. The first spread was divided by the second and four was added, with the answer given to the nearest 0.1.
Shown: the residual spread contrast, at 4.4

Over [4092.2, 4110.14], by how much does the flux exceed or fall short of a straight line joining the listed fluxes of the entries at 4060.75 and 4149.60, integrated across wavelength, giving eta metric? -27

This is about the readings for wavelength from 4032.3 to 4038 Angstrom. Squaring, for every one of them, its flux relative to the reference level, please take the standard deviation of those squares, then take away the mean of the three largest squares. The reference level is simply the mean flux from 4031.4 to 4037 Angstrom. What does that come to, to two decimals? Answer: -0.01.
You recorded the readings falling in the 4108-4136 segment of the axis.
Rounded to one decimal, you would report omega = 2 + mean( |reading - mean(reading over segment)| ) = 2.5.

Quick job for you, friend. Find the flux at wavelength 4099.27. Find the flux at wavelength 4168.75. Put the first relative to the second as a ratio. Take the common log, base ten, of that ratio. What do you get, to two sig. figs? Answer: -0.13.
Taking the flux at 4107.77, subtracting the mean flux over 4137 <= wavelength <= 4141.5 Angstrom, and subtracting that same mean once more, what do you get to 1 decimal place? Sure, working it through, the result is -14.4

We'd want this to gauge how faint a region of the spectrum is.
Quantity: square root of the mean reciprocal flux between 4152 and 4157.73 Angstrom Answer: 0.296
